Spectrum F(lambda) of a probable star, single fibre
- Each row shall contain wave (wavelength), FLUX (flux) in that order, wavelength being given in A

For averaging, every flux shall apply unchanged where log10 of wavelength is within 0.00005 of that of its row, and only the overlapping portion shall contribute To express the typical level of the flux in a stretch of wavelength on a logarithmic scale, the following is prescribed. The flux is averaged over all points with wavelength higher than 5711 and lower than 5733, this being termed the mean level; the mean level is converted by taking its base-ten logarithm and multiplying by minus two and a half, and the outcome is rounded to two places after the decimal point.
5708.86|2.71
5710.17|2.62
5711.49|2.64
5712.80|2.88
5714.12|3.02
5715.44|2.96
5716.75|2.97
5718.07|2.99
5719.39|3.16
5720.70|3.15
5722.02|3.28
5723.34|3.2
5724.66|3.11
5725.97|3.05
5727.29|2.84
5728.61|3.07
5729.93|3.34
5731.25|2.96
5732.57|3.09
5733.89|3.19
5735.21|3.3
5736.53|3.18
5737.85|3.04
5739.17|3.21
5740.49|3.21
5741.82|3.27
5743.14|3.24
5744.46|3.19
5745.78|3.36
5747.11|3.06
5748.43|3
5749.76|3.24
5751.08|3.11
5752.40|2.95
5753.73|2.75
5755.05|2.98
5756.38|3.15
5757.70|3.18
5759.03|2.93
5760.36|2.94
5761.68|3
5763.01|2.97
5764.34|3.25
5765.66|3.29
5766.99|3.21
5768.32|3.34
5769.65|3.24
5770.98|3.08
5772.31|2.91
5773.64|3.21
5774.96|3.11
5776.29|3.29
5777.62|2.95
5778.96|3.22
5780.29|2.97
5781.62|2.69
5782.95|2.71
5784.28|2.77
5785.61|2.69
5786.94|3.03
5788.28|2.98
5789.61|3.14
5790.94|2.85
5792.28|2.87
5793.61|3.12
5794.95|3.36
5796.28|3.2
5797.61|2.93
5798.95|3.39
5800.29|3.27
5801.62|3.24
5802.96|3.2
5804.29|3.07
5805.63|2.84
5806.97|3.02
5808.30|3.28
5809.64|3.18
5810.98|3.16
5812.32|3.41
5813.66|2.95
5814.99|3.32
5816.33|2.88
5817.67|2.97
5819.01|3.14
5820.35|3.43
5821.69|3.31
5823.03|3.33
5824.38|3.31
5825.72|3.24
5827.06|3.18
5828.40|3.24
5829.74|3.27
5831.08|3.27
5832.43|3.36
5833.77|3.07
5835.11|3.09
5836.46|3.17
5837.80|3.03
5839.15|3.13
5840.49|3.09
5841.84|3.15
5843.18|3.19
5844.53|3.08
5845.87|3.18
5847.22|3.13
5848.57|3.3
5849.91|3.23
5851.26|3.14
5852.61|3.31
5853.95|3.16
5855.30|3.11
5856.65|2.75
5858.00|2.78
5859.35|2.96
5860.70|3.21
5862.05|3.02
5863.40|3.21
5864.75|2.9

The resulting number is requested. -1.21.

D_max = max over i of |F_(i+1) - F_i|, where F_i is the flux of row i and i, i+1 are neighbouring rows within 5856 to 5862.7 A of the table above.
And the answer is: 0.25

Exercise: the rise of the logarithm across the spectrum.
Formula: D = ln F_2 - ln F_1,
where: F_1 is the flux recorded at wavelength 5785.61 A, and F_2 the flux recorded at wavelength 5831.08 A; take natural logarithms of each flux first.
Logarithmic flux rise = 0.20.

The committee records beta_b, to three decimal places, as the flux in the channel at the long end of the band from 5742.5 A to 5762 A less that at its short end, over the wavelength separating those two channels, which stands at -0.013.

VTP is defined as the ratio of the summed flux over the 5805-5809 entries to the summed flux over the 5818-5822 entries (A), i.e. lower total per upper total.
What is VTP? 0.93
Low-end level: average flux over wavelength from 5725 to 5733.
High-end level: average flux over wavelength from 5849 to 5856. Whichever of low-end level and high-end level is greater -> 3.19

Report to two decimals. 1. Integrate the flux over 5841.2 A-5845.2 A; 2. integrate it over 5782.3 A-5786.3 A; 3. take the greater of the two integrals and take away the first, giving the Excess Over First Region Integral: 0.00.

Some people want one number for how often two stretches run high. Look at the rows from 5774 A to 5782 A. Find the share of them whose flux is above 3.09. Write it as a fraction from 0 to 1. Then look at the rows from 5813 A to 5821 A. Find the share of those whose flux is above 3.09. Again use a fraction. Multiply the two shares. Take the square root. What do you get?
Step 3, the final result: 0.50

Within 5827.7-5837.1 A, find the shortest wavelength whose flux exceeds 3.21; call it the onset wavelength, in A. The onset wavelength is 5828.40 A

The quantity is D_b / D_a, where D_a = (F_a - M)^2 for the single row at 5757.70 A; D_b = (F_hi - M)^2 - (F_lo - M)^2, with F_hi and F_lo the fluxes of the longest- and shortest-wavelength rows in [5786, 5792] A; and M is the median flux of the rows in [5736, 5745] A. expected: 108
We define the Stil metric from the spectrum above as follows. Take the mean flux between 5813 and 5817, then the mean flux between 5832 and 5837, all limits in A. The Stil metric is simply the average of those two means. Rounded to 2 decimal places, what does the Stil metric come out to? 3.11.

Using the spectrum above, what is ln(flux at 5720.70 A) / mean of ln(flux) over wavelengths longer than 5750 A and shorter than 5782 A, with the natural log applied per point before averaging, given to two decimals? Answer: 1.02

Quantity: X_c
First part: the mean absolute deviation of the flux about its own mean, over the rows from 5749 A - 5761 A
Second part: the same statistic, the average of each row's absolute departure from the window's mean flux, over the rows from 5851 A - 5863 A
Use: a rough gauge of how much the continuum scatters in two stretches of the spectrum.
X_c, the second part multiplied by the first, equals 0.020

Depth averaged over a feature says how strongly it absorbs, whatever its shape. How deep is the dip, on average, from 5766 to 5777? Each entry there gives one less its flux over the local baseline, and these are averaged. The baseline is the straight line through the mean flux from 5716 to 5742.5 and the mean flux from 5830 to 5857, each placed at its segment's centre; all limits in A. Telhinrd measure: -0.012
